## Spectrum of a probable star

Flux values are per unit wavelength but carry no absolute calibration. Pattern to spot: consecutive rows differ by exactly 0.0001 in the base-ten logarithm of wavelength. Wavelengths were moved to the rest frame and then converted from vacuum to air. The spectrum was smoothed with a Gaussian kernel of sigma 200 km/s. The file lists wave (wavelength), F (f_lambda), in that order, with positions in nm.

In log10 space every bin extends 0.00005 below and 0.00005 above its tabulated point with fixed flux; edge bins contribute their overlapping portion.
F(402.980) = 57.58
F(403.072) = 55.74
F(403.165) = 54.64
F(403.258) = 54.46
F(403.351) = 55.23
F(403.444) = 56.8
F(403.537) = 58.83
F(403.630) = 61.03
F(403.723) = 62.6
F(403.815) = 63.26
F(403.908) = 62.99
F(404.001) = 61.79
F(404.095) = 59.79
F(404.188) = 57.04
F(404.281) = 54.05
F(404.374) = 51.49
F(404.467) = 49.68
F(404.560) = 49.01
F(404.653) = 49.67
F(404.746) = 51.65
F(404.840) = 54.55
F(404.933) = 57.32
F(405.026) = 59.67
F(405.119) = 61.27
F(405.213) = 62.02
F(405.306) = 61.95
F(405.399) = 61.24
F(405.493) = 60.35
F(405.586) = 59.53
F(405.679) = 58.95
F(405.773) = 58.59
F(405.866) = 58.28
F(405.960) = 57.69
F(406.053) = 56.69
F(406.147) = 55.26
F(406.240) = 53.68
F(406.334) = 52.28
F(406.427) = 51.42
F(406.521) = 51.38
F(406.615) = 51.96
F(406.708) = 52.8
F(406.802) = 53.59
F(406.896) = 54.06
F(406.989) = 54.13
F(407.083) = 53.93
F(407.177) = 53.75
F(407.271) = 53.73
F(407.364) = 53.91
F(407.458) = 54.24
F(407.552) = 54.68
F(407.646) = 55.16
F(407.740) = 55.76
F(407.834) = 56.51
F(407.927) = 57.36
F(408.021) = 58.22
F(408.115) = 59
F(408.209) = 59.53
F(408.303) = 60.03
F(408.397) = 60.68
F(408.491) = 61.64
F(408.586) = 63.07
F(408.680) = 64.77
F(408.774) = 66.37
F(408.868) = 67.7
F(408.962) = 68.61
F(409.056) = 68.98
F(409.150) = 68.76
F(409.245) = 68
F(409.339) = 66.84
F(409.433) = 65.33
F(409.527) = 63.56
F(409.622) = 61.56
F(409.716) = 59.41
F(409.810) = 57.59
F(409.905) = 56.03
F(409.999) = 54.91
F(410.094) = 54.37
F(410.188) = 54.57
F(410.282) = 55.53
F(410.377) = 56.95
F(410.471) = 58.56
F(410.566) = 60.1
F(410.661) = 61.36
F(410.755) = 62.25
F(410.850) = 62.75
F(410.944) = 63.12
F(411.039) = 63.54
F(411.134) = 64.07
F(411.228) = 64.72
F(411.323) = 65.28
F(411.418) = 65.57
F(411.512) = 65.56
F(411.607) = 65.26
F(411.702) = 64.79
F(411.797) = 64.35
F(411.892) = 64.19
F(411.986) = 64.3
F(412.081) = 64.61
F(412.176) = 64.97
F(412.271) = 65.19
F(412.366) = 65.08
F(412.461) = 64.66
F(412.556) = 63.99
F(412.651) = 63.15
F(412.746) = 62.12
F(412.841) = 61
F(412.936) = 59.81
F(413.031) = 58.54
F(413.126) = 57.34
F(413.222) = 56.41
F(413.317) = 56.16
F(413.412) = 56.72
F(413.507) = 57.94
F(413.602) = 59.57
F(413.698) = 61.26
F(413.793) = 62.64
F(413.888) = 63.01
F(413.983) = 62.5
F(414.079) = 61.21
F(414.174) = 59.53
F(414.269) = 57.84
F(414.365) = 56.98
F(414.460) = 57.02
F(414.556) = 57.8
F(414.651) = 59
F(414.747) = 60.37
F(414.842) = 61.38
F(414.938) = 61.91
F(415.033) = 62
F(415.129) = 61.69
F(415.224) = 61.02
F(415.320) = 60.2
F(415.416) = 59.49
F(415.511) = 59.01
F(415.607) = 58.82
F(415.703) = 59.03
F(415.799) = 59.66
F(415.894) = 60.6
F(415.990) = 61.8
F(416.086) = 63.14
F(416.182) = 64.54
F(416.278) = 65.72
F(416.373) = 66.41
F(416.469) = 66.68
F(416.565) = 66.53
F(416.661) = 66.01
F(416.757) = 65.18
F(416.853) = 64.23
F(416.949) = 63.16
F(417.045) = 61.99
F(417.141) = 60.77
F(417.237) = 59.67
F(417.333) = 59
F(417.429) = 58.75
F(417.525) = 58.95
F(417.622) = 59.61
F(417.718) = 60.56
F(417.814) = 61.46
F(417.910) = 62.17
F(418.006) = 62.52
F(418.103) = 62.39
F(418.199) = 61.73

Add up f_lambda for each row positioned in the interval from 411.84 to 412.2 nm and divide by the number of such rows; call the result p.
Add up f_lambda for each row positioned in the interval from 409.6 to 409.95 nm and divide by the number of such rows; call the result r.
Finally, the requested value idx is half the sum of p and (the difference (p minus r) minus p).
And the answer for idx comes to 2.9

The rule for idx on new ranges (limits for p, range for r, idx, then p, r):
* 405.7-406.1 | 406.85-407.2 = 1.9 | 57.8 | 54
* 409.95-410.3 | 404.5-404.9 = 1.8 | 54.8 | 51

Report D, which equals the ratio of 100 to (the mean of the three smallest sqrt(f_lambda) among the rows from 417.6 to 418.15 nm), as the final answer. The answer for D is 12.85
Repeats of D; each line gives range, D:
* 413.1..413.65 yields 13.31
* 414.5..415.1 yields 13.01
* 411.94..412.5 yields 12.45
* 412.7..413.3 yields 13.20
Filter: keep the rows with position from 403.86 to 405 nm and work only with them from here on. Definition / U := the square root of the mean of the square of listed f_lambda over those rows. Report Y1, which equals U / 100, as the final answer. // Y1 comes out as 0.551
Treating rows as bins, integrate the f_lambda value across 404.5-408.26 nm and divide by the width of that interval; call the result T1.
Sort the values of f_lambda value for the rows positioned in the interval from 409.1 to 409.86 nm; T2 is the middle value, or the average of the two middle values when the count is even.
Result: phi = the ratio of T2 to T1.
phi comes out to 1.15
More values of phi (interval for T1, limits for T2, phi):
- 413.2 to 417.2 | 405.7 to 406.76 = 0.88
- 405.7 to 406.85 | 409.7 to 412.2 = 1.16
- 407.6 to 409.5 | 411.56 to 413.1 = 1.03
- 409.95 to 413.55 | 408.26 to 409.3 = 1.08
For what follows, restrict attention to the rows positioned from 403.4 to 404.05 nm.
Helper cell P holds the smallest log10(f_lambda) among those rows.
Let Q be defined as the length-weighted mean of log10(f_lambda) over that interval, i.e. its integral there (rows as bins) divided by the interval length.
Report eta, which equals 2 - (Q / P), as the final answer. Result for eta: 0.983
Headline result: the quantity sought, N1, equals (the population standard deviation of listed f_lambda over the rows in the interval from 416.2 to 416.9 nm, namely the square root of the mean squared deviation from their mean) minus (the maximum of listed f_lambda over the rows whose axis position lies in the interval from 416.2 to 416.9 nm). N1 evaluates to -66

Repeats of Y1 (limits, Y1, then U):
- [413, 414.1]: 0.595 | 59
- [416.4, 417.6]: 0.626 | 63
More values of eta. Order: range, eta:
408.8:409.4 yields 0.995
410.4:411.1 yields 0.988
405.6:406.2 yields 0.989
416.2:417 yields 0.991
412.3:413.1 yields 0.985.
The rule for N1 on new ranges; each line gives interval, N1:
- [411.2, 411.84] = -65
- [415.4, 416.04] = -61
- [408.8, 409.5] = -68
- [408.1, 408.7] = -63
